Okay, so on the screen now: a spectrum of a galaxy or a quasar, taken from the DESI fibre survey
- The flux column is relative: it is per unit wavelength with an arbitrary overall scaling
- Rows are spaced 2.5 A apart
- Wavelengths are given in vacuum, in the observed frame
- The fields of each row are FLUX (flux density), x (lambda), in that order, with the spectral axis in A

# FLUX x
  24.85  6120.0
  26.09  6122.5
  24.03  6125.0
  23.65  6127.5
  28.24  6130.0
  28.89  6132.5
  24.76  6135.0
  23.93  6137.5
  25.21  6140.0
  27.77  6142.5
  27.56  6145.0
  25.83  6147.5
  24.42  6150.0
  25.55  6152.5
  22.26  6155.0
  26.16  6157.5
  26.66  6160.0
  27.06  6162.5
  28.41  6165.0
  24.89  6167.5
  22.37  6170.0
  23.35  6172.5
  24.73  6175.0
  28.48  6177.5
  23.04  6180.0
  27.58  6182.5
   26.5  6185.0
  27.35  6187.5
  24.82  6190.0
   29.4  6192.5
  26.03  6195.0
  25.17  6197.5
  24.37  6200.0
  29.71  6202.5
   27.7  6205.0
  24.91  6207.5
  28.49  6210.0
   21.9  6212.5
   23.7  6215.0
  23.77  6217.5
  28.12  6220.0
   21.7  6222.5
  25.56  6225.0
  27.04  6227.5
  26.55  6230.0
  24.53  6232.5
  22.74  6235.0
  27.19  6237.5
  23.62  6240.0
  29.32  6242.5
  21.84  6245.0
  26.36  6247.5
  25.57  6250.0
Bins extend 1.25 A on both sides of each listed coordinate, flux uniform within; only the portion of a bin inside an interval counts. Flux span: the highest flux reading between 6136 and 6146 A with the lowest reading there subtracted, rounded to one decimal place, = 3.8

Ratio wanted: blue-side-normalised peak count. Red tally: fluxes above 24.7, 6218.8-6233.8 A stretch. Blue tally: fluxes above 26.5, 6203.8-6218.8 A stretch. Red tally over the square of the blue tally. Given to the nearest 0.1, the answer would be 1.0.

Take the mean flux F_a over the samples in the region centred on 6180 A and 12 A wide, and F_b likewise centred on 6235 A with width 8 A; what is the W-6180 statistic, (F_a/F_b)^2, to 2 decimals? 1.10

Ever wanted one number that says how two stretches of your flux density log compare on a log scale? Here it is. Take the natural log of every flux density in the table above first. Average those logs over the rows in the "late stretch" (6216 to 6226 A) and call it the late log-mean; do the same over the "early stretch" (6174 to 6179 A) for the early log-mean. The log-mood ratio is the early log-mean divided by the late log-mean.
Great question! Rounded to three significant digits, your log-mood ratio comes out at 1.02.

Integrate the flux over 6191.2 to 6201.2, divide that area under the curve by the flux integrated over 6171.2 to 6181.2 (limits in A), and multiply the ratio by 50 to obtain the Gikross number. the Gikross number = 52.7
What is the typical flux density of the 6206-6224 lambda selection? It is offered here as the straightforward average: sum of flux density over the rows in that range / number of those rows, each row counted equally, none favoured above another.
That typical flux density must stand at 24.7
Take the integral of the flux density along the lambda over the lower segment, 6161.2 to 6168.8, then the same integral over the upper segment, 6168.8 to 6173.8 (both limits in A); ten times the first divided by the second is 18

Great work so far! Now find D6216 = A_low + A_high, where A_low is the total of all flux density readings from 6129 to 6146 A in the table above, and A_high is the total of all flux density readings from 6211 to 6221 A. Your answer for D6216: 284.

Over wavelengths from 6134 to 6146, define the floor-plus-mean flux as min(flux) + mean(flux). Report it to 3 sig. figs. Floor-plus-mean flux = 49.8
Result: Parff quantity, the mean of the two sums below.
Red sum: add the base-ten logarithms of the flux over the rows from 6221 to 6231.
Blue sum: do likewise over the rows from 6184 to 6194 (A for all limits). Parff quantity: 5.66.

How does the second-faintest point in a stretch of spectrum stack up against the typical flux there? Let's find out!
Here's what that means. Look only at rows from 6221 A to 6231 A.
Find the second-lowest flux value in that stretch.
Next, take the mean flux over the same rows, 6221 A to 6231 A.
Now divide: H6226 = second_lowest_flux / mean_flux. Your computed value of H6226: 1.01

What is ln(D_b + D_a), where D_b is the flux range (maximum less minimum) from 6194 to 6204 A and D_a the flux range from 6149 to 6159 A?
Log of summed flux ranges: 2.22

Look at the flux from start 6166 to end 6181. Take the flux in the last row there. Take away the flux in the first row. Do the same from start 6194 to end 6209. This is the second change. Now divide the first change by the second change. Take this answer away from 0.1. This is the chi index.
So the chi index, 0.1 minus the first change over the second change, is -1.6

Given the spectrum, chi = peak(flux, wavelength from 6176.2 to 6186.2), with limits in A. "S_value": 28.48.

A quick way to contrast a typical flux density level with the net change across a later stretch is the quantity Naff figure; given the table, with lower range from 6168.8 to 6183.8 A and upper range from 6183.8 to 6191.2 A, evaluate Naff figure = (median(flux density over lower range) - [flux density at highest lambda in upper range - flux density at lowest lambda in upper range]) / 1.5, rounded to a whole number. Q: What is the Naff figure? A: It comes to 17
